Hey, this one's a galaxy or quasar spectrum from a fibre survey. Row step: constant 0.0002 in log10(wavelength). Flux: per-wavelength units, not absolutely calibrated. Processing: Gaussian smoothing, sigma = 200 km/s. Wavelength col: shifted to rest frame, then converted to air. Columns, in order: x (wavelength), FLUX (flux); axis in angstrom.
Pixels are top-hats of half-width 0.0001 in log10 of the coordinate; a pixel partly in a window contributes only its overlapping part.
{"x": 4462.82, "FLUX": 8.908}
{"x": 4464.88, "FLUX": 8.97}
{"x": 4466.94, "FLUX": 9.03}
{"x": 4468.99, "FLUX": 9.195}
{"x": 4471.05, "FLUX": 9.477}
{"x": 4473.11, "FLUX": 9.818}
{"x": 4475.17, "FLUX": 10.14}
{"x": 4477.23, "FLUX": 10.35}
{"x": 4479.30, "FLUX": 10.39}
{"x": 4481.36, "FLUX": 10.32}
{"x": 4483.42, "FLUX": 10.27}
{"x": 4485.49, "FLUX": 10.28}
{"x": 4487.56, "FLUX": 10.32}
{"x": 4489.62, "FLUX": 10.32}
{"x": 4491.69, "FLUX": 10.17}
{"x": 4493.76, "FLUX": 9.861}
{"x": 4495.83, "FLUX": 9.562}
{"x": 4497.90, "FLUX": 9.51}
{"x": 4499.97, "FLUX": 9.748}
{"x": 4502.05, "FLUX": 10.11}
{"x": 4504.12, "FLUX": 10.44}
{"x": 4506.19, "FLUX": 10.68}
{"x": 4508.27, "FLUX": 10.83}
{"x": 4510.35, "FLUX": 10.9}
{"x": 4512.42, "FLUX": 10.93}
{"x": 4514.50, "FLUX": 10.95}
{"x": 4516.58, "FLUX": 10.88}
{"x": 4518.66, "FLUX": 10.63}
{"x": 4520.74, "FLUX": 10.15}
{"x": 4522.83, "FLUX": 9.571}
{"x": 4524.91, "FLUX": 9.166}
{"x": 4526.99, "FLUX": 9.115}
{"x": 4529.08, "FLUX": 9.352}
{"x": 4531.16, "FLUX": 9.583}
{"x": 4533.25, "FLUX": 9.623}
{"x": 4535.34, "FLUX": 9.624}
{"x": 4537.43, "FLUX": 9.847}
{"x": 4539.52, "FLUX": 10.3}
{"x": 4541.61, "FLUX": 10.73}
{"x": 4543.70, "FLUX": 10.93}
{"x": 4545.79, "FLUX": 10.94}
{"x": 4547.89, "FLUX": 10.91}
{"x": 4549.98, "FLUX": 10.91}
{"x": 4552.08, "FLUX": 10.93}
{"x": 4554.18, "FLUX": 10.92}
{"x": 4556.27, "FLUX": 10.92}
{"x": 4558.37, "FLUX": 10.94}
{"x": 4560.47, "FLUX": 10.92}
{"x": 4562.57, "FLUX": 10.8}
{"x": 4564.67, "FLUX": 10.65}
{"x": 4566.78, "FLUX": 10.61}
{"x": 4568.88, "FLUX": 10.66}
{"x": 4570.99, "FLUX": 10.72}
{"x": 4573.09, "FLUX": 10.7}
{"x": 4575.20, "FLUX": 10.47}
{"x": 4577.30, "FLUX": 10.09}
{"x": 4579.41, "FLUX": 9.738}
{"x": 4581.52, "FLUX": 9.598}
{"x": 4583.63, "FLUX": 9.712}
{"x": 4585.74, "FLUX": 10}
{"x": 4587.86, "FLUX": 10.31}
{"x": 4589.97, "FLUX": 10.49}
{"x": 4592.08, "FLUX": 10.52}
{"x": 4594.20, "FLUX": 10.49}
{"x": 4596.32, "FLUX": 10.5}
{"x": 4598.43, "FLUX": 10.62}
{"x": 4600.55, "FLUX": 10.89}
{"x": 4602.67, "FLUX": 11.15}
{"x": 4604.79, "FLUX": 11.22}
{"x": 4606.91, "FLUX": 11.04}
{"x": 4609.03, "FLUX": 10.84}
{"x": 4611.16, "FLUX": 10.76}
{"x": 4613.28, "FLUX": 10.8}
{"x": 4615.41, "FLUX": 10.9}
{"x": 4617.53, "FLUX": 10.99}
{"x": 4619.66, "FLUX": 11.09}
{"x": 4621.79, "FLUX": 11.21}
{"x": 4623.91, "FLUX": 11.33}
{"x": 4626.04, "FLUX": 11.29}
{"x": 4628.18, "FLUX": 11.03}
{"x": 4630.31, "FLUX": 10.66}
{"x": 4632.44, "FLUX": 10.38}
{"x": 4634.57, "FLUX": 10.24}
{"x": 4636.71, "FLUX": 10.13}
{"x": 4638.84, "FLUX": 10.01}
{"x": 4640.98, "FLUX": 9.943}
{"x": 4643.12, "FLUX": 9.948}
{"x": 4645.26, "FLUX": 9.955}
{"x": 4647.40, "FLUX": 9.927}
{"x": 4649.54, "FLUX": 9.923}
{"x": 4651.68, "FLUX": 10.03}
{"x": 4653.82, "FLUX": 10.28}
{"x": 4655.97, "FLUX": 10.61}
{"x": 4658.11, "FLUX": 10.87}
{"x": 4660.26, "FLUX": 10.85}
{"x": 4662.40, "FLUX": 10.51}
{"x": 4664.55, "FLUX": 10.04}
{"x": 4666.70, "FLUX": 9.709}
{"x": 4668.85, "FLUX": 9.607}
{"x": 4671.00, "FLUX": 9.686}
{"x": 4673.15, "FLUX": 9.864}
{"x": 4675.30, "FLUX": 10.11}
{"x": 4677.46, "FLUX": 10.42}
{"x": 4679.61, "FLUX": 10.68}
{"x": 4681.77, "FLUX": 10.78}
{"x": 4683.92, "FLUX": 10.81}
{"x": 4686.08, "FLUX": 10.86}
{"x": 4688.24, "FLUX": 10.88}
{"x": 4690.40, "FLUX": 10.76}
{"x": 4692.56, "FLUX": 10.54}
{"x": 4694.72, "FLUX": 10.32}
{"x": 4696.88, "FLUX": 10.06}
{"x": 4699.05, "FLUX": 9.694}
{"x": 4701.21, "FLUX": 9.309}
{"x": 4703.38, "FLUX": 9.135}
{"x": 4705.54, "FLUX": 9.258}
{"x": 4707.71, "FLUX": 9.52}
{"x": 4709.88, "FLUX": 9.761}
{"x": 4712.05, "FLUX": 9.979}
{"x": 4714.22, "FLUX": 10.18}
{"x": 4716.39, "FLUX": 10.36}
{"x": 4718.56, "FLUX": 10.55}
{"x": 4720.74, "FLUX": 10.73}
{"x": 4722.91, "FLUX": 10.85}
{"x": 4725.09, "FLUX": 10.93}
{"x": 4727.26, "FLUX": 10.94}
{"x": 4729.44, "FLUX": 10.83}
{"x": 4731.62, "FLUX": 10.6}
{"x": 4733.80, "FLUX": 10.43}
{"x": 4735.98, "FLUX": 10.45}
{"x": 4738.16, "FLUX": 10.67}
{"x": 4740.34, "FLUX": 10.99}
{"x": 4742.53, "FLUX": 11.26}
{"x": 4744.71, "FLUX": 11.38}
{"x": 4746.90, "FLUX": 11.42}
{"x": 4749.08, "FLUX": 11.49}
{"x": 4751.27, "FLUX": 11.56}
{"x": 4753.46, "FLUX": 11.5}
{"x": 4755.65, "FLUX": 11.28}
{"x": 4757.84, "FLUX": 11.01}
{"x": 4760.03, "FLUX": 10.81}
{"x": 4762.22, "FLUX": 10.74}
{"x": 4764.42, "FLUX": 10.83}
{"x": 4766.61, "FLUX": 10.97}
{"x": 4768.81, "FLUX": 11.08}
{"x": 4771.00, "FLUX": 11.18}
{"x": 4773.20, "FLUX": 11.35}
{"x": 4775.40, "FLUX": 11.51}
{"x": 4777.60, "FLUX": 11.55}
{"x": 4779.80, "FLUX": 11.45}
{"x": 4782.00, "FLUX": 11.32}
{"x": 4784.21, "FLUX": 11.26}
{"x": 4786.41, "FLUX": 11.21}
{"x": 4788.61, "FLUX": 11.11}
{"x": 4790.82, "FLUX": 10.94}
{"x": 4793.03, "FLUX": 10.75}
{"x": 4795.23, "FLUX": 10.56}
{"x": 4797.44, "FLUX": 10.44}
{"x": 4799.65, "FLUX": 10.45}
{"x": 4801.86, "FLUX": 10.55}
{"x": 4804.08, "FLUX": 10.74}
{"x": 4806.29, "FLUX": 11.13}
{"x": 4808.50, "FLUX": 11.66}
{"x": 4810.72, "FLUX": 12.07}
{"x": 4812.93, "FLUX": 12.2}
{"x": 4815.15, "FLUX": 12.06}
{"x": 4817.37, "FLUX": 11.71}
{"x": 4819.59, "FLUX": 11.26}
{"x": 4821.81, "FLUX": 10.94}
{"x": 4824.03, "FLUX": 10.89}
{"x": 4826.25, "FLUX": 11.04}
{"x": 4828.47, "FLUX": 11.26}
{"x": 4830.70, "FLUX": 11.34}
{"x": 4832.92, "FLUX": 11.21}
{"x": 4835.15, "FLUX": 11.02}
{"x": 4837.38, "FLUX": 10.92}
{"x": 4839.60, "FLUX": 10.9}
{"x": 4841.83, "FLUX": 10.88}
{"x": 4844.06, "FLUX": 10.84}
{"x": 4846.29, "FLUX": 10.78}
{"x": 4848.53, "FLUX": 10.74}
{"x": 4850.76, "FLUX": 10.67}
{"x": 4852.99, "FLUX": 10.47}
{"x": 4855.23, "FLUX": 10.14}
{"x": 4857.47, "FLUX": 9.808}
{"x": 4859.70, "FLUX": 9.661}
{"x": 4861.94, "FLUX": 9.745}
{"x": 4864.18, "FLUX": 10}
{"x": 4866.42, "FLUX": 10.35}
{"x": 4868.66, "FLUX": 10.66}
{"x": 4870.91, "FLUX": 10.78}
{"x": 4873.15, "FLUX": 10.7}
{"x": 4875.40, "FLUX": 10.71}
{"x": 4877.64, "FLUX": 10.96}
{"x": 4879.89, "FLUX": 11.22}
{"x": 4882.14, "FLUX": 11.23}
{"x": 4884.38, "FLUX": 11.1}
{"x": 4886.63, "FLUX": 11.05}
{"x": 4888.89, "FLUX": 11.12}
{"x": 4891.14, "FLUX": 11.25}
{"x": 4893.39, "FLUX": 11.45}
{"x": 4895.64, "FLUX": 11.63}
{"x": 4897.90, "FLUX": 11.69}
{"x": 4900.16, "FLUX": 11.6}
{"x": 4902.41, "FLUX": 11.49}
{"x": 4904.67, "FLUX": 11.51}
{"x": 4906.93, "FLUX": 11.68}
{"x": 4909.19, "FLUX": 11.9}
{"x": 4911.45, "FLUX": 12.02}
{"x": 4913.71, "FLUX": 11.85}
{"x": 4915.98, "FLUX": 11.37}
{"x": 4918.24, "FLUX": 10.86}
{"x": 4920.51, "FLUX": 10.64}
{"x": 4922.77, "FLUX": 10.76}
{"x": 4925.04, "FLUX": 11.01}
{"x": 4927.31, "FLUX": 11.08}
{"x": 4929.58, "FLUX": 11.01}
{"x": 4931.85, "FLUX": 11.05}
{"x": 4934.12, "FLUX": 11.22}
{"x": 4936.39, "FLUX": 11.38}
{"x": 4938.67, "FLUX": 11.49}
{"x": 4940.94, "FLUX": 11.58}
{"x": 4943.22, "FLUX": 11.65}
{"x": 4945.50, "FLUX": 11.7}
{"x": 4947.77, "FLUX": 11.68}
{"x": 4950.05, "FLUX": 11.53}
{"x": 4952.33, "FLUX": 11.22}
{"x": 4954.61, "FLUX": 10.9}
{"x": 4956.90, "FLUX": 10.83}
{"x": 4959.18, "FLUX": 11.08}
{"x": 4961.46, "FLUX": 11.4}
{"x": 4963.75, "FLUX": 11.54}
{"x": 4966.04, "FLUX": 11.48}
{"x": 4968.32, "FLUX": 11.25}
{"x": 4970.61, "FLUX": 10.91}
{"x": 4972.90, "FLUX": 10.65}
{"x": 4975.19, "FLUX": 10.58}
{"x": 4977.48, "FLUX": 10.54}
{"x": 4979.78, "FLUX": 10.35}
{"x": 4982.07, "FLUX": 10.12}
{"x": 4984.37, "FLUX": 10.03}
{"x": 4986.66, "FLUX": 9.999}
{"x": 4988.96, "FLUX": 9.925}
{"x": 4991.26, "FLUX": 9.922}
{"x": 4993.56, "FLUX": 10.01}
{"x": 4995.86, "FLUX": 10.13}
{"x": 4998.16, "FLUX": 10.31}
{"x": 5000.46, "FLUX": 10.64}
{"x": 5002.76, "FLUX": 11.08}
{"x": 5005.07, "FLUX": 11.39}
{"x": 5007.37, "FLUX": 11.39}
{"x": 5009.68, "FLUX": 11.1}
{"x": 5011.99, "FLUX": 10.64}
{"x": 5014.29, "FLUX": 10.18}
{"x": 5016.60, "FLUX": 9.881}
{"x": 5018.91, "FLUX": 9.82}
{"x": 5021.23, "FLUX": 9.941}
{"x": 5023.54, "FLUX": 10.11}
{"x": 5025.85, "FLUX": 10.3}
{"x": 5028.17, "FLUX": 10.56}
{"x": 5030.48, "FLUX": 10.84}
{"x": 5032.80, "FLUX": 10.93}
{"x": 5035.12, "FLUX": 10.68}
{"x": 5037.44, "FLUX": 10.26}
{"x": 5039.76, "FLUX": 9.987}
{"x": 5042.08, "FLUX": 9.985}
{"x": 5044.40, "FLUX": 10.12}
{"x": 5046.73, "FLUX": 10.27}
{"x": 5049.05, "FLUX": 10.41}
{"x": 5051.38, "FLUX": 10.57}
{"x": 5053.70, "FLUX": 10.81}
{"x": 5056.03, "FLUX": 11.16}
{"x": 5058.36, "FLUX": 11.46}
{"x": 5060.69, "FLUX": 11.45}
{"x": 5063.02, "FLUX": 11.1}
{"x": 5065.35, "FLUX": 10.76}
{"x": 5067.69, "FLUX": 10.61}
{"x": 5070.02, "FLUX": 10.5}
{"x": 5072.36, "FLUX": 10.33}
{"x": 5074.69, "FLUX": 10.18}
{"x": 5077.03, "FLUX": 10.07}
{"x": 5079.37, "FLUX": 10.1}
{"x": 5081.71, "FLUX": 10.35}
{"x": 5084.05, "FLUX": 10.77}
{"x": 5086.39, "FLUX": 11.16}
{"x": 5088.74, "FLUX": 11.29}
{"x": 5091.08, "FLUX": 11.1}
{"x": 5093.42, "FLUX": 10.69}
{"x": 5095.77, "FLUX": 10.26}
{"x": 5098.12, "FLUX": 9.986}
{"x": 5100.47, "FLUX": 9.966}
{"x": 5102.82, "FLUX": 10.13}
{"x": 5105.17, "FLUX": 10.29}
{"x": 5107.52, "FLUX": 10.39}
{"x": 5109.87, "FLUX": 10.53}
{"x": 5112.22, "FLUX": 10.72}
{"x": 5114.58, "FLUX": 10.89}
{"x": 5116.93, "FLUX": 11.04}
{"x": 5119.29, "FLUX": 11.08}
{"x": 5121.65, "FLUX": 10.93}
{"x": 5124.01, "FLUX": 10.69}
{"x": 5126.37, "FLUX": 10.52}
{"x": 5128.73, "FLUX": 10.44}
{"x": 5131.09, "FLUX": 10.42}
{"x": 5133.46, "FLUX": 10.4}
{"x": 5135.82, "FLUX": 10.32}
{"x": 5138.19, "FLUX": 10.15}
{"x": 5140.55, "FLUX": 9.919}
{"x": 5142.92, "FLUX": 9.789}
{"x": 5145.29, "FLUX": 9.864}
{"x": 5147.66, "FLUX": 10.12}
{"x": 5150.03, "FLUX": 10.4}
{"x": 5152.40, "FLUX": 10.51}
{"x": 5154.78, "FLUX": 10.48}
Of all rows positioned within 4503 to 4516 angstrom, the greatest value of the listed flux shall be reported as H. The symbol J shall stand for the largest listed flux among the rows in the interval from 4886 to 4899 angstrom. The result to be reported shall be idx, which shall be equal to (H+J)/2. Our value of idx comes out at 11.3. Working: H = 10.95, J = 11.69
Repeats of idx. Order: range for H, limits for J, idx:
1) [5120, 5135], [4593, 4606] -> 11.1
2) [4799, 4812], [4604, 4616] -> 11.6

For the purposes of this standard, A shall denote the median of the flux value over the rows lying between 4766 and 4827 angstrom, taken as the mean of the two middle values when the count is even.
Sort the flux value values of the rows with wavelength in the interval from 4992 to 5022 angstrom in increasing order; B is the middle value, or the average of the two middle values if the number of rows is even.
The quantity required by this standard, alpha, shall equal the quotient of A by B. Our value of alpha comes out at 1.08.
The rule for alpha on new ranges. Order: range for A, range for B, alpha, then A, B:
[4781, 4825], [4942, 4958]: 0.96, 11.1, 11.5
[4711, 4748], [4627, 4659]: 1.06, 10.7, 10.1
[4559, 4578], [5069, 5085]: 1.03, 10.7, 10.3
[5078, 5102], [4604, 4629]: 0.95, 10.5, 11.0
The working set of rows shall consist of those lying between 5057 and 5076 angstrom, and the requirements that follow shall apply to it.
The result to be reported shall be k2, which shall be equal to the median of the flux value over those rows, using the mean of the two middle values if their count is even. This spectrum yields 10.7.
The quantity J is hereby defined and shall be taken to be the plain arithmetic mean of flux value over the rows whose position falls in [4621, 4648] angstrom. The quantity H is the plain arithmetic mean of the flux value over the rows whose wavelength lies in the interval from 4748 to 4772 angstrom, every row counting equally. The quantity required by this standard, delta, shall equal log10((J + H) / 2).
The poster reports 1.03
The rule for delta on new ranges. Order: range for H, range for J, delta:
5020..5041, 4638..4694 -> 1.01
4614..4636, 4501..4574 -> 1.03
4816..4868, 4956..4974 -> 1.04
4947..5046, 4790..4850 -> 1.04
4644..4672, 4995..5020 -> 1.02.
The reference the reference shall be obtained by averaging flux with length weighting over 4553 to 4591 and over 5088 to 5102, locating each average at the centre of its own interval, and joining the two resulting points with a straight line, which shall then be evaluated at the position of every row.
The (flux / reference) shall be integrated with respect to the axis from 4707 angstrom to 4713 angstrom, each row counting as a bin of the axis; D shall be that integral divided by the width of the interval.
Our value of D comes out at 0.93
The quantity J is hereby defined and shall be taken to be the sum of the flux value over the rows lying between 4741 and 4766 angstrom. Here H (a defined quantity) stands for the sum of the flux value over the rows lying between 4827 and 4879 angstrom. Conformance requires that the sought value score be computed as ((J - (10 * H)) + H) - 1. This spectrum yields -2079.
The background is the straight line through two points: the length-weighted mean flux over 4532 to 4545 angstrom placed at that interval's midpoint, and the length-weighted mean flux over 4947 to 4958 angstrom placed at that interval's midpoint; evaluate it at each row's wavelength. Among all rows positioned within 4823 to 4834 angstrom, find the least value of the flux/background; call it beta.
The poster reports 1.00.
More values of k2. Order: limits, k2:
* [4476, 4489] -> 10.3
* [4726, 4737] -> 10.6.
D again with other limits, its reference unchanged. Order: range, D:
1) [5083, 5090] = 1.05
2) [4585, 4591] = 0.98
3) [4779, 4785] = 1.08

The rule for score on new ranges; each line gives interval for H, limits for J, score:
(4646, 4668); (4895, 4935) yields -721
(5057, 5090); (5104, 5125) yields -1256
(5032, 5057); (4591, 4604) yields -973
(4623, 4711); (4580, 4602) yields -3675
